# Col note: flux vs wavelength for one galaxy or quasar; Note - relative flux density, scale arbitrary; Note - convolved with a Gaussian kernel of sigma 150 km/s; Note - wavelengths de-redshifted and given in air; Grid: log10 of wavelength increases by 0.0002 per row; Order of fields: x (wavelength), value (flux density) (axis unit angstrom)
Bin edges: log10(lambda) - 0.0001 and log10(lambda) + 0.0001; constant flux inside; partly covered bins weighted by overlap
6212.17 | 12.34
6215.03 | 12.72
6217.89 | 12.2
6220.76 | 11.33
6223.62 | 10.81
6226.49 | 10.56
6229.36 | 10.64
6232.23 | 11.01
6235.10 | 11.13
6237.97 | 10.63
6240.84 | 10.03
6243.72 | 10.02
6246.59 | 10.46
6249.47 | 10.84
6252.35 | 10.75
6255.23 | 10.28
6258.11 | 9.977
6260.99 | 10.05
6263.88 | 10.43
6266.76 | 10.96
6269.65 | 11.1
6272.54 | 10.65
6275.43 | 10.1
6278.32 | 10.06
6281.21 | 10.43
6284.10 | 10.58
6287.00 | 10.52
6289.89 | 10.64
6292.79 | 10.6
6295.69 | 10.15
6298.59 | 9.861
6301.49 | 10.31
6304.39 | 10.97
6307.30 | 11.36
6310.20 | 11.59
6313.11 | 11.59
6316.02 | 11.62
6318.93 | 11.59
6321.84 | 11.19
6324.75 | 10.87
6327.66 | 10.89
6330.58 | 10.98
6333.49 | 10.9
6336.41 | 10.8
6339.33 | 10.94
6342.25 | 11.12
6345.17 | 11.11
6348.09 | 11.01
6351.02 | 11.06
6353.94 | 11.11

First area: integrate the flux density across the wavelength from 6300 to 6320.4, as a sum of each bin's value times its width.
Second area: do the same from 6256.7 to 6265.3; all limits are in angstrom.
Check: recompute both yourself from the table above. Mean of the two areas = 159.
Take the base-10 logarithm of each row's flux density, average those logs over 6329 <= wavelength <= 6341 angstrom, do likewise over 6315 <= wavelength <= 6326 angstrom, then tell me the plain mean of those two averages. 1.05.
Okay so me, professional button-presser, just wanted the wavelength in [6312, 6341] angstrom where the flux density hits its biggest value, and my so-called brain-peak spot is 6316.02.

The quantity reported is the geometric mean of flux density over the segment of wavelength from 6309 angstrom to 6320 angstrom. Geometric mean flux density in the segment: 11.6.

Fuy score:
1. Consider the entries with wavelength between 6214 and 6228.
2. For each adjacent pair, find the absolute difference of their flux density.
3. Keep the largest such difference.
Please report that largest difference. 0.9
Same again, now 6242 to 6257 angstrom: 0.5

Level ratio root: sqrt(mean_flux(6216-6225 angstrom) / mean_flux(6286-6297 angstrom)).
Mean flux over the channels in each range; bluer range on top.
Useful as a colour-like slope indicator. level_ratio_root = 1.05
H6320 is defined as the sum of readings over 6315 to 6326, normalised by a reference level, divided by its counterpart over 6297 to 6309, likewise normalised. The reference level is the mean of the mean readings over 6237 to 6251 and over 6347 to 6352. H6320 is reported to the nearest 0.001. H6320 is 1.065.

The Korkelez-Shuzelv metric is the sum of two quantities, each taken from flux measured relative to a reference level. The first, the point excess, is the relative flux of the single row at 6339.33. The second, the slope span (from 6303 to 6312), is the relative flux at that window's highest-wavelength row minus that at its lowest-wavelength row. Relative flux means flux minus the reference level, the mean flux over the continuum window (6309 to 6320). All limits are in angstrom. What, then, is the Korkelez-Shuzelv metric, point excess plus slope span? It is 0.0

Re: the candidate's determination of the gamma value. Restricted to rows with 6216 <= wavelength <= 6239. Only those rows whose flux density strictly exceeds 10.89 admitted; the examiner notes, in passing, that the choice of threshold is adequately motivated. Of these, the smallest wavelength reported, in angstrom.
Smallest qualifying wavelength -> 6217.89 angstrom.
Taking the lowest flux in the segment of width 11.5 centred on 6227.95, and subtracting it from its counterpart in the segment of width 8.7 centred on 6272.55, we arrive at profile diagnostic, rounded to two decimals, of -0.46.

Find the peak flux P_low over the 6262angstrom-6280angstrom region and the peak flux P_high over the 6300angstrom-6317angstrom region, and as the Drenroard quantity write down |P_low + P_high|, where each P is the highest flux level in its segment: 22.72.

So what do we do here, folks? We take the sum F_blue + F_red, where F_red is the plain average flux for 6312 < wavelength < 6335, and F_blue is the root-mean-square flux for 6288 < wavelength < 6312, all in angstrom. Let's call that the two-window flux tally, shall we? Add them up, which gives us 21.9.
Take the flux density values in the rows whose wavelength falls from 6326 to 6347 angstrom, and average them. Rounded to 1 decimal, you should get 11.0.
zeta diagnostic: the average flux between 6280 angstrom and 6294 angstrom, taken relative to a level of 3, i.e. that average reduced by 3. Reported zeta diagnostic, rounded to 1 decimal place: 7.6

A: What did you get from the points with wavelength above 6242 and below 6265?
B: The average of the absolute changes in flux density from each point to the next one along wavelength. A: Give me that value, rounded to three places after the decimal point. 0.305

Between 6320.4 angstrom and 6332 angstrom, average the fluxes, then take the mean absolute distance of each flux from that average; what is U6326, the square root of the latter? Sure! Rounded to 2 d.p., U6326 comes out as 0.32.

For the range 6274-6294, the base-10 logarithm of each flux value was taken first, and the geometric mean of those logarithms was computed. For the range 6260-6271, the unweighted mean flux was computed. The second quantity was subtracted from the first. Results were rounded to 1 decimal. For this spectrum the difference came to -9.6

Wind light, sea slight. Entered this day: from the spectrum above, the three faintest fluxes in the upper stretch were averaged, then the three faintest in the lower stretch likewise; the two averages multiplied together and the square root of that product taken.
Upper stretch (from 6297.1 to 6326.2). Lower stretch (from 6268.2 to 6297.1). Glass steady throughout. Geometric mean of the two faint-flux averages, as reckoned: 10.2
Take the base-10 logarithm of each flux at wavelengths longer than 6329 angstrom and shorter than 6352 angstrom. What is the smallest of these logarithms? 1.03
